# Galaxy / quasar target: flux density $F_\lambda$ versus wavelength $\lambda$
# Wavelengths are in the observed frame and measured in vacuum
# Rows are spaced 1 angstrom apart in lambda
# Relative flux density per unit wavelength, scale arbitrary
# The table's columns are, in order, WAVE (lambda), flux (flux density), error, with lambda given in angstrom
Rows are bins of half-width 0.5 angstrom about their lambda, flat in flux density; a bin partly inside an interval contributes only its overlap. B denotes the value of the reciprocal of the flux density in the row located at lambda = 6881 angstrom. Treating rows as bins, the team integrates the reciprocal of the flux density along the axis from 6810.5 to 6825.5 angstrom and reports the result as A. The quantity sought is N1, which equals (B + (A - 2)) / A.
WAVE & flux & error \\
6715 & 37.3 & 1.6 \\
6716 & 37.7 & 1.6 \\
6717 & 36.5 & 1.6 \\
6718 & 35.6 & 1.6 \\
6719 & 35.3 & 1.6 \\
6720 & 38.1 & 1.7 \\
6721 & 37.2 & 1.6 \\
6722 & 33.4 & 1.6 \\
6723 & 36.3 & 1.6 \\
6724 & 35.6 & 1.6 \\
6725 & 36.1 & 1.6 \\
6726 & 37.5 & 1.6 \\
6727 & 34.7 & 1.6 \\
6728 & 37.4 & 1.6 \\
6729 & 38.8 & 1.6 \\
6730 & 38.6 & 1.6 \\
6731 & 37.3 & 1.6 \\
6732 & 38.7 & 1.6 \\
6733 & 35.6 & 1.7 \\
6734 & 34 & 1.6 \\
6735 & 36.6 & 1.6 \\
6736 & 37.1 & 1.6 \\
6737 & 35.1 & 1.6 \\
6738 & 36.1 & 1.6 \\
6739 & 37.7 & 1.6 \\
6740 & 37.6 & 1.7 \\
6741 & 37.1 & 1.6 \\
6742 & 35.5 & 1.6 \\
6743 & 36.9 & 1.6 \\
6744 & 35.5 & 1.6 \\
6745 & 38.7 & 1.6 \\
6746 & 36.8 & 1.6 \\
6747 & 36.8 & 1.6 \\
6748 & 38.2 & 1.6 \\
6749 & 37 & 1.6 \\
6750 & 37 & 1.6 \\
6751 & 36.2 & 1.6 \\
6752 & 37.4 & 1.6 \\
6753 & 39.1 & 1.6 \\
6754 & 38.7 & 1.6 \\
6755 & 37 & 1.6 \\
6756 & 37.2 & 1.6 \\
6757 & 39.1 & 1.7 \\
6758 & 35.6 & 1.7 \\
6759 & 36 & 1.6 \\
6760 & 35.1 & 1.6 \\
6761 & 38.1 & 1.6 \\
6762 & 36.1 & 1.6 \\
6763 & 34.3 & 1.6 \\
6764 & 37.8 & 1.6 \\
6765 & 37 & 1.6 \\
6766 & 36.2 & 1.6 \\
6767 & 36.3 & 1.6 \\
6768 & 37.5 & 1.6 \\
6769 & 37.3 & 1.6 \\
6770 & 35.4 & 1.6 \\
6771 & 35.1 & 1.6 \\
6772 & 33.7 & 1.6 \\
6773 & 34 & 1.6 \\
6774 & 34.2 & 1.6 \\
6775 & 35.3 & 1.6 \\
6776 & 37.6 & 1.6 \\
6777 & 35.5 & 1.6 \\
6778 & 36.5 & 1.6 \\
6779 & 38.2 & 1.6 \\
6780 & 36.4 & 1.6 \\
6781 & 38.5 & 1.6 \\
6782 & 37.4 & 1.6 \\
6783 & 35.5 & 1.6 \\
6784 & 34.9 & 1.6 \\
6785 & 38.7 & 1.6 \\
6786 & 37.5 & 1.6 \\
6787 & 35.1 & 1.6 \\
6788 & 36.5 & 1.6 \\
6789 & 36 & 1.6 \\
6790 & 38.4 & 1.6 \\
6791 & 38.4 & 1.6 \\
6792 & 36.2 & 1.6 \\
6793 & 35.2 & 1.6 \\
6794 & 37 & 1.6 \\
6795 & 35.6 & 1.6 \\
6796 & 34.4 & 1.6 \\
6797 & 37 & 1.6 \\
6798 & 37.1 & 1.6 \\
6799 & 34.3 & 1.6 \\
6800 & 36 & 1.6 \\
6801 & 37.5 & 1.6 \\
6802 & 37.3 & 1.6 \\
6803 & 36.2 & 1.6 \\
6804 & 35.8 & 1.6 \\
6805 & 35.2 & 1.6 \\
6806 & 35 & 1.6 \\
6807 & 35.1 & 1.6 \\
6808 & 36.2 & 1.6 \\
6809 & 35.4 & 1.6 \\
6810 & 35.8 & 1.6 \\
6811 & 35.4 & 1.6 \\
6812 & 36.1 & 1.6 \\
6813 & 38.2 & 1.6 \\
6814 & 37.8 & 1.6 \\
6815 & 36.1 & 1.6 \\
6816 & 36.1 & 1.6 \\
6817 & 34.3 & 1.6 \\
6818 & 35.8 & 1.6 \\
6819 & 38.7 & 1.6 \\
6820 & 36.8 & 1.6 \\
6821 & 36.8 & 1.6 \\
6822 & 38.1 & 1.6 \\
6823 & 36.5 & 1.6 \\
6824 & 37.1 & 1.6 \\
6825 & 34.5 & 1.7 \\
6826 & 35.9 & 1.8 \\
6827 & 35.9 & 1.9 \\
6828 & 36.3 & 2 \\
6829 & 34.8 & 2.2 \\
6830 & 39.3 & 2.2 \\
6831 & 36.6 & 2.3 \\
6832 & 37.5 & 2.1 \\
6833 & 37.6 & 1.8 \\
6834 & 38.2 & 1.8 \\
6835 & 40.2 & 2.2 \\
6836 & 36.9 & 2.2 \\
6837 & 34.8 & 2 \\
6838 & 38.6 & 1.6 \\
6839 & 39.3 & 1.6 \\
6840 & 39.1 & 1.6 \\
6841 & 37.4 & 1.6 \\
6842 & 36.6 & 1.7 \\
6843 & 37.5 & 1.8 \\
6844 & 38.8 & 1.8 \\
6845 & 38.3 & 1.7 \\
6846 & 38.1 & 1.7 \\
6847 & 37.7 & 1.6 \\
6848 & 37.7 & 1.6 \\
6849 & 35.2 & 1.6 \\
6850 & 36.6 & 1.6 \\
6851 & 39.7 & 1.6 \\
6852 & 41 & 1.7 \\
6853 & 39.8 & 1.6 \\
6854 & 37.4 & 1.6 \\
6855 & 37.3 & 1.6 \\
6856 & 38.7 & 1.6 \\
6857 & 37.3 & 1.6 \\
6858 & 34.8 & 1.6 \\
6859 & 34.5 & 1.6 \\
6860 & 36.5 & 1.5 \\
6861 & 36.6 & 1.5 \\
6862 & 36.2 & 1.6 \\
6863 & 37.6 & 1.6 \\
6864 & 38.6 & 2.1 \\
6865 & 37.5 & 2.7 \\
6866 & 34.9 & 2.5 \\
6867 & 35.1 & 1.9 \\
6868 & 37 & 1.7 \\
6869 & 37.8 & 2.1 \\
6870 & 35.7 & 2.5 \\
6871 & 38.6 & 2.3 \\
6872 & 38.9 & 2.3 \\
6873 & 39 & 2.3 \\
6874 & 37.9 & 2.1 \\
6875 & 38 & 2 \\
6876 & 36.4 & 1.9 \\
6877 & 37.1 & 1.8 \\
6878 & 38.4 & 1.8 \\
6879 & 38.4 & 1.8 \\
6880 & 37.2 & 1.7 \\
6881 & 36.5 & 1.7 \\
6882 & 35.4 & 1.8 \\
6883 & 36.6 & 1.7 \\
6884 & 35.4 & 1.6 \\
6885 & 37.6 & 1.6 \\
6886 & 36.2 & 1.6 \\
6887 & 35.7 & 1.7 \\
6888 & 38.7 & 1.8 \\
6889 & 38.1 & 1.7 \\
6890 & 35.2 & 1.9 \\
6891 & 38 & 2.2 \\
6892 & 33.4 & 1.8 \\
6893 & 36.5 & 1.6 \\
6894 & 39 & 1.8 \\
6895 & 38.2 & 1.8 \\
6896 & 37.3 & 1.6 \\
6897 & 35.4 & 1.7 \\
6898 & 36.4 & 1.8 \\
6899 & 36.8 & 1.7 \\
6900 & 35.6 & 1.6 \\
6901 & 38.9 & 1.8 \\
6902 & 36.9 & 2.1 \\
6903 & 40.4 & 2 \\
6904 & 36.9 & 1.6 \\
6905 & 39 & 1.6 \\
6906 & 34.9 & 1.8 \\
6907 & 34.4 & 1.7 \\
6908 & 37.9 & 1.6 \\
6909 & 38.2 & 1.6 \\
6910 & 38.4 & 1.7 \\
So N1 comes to -3.80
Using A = 0.411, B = 0.0274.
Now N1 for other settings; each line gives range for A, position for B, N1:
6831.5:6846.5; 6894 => -3.99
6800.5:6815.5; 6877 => -3.76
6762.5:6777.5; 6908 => -3.71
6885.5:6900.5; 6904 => -3.82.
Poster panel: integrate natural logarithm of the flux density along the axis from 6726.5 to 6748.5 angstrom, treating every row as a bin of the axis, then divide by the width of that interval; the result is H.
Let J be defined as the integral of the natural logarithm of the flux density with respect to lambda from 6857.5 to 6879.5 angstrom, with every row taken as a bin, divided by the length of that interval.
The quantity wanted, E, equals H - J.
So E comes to -0.01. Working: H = 3.606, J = 3.61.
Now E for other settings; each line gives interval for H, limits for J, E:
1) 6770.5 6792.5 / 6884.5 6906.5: -0.02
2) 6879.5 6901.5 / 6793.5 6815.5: 0.02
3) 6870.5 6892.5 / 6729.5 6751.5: 0.01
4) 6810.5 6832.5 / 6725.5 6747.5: -0.01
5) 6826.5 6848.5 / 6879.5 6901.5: 0.02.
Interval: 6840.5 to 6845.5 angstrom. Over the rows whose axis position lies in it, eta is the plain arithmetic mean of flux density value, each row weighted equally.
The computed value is 37.7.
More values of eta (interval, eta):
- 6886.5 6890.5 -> 36.9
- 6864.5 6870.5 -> 36.3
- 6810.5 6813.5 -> 36.6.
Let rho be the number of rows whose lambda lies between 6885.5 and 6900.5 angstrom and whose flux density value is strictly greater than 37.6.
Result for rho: 5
